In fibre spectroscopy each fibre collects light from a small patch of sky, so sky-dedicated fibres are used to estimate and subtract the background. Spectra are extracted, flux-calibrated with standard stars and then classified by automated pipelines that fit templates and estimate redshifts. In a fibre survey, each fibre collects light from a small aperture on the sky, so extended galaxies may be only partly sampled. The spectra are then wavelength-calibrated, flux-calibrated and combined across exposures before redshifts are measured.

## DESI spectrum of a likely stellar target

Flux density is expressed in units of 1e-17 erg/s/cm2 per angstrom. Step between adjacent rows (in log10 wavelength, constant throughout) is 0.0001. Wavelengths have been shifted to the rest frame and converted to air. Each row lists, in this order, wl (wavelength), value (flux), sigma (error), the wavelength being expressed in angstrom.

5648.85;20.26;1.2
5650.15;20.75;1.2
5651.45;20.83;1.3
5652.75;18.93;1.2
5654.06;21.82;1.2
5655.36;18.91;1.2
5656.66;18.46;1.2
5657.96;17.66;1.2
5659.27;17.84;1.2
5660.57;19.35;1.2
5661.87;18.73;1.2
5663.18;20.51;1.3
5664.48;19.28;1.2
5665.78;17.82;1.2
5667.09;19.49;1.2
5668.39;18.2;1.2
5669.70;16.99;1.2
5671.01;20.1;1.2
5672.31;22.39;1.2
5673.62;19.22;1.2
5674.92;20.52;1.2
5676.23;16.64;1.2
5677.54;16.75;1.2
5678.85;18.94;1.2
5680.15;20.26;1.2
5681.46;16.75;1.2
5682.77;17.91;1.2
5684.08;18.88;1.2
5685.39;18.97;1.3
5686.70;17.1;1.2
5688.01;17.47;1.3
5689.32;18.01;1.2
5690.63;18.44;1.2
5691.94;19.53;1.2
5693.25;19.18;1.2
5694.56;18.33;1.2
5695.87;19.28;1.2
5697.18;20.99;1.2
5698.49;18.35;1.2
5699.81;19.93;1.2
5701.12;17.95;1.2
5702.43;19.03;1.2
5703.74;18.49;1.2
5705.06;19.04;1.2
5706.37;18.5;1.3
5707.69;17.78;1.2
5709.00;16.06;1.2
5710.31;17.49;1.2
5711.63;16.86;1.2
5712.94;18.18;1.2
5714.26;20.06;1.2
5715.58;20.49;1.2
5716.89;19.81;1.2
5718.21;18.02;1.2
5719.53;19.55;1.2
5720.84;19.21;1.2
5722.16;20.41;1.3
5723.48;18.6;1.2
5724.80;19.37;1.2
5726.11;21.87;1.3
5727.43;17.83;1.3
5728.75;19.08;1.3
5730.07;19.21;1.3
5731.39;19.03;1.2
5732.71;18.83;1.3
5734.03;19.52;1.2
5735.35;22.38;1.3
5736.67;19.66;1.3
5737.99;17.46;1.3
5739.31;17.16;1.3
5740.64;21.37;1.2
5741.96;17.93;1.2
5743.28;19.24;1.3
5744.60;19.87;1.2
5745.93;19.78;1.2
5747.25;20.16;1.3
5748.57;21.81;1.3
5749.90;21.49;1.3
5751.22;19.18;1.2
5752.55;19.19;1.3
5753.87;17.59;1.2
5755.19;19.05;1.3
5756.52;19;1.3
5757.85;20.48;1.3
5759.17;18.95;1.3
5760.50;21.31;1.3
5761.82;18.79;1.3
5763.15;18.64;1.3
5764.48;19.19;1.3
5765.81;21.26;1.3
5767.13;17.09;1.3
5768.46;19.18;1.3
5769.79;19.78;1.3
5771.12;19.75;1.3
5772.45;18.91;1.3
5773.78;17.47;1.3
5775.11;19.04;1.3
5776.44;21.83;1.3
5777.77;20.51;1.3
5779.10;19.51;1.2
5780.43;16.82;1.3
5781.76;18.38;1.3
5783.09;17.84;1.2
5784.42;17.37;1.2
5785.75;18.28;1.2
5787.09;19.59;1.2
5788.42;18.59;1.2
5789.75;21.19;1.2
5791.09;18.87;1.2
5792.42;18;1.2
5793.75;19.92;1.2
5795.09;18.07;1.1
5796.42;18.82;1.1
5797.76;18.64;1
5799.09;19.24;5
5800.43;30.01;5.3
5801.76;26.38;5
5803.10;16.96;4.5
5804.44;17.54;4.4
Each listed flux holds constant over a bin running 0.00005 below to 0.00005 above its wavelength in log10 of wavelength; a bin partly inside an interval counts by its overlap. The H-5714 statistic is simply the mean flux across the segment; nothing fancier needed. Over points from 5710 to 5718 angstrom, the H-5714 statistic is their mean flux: 18.8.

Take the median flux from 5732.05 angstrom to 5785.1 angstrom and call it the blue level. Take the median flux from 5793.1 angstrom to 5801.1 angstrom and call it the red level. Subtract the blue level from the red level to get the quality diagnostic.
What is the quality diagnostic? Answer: -0.2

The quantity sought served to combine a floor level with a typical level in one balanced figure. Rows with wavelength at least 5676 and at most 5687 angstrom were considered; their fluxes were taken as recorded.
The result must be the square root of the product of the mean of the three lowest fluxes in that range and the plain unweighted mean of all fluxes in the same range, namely 17.4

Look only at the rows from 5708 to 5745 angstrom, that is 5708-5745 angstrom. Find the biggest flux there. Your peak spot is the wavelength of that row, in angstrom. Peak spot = 5735.35 angstrom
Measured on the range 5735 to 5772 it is 5735.35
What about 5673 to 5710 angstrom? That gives 5697.18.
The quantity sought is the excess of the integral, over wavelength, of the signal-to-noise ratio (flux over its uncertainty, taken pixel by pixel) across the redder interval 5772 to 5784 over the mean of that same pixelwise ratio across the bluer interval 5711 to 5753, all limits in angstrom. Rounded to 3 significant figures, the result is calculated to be 162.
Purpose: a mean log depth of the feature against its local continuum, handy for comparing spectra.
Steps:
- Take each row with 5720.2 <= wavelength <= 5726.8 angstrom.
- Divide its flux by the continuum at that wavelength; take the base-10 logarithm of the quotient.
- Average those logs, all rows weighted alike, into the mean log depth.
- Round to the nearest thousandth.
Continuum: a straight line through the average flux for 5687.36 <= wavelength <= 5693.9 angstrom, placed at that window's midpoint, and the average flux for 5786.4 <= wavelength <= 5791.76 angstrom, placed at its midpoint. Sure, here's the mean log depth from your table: 0.022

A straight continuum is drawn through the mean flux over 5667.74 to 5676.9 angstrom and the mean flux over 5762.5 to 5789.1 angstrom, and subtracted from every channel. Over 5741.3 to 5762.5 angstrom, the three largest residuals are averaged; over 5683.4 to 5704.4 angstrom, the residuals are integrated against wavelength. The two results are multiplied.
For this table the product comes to -19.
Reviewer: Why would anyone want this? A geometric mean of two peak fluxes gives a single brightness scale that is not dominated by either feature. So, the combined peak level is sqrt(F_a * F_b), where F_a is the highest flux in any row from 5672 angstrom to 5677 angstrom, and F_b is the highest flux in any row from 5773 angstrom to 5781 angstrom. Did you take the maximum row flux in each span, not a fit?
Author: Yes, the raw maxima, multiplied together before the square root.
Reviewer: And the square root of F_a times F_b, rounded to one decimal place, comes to 22.1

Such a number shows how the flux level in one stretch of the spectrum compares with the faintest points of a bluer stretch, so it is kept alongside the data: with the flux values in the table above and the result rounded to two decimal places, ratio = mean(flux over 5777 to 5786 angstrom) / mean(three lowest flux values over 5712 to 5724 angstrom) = 1.01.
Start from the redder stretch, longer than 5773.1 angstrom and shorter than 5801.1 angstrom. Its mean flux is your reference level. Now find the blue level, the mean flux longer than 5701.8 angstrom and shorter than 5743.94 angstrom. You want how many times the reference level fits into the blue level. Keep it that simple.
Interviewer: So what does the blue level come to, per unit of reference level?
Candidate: 0.98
